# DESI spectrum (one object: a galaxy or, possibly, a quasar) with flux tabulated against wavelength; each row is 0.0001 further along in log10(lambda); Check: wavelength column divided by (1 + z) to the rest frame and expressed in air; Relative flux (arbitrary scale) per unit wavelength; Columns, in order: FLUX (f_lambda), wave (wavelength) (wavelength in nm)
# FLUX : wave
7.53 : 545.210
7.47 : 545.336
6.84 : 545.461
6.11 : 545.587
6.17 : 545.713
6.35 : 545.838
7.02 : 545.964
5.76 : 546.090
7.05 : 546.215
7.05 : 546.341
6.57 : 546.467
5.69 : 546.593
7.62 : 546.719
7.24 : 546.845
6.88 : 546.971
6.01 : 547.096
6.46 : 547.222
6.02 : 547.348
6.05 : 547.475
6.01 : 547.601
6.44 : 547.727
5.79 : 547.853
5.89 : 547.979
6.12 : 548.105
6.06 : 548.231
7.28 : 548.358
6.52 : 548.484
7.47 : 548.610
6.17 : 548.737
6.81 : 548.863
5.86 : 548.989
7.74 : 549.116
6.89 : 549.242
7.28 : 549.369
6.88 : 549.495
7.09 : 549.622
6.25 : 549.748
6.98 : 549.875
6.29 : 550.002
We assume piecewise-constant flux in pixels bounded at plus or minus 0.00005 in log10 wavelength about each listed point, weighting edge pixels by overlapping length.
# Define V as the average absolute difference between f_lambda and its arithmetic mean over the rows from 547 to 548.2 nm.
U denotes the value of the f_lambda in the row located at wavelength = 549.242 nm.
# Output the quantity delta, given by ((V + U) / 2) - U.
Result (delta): -3.36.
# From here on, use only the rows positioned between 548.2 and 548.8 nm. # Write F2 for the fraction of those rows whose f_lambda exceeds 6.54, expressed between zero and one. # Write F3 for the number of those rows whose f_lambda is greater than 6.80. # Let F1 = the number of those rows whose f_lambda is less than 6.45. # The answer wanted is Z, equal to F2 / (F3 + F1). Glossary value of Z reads 0.10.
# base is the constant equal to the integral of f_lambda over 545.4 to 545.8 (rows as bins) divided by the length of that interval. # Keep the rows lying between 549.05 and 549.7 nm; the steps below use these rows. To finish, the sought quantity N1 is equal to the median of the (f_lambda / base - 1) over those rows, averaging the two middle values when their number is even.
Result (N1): 0.11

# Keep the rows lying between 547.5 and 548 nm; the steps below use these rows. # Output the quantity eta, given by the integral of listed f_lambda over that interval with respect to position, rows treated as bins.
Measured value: 3.0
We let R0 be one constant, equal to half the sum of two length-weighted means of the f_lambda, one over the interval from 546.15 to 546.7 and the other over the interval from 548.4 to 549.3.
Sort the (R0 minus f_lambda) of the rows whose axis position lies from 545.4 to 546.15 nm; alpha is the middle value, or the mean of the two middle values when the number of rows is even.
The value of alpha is 0.5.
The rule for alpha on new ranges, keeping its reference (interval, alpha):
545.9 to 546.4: -0.3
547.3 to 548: 0.7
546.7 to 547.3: -0.1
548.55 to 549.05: 0.2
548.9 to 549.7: -0.3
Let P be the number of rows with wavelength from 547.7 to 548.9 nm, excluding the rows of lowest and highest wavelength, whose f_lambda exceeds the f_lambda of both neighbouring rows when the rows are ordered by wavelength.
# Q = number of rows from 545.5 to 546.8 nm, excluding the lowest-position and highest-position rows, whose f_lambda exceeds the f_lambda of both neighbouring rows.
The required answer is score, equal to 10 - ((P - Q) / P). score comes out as 9.3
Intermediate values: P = 3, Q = 1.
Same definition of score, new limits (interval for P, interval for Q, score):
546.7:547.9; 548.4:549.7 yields 10.3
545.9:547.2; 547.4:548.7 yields 12.0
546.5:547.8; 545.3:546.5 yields 9.3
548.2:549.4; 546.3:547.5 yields 9.5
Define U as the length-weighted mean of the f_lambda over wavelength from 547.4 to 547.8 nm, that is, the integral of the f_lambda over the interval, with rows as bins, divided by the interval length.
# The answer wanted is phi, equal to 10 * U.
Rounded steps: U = 6.14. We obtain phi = 61.4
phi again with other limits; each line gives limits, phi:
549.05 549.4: 72.8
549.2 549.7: 70.2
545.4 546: 64.7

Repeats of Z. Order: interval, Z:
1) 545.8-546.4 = 0.12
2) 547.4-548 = 0.00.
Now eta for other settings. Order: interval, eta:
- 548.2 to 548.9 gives 4.7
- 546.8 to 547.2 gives 2.7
